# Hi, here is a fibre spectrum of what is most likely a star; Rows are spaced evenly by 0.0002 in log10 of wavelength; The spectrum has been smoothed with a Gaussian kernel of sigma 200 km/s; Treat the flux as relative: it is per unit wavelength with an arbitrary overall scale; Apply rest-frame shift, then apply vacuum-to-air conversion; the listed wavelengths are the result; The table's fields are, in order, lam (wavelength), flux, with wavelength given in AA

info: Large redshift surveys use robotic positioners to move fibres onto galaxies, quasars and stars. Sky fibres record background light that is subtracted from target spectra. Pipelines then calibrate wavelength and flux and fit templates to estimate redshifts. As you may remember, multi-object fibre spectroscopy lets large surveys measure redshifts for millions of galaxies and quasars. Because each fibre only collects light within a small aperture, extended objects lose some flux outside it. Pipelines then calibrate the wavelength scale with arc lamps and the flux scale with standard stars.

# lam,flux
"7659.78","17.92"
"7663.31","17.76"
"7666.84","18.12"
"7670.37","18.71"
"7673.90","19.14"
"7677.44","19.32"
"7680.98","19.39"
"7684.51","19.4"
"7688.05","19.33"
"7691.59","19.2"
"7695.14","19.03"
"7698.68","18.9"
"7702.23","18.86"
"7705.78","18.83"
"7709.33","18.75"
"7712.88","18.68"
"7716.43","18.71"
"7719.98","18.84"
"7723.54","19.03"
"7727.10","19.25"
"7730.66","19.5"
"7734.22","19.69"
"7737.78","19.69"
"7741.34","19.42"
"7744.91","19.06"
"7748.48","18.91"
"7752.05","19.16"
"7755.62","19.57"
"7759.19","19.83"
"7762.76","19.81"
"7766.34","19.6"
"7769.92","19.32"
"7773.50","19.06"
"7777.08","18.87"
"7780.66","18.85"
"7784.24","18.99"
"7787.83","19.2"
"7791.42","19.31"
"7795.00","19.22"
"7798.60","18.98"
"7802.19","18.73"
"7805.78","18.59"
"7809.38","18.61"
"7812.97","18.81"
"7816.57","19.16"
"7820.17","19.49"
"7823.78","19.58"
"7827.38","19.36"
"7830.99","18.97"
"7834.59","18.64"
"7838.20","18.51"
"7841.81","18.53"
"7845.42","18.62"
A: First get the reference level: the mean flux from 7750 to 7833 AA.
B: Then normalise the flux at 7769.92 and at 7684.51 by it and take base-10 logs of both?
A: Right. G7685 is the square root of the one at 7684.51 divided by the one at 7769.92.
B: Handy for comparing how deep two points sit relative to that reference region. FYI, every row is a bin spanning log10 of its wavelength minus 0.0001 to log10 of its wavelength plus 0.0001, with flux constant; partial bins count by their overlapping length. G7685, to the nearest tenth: 1.2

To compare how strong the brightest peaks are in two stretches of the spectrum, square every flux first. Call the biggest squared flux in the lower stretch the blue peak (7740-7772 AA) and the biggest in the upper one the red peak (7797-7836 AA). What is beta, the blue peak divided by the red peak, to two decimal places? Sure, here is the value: 1.03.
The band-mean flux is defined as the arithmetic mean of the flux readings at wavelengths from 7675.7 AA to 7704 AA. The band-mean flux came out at 19.2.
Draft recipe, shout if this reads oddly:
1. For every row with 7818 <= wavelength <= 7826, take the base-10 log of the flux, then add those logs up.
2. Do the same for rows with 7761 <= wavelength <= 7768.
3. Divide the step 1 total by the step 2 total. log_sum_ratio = 1.00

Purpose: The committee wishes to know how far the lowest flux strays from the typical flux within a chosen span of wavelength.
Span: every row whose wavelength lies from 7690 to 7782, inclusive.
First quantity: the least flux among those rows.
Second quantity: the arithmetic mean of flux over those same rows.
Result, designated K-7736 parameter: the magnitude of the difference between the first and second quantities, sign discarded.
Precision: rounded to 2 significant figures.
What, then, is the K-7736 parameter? 0.49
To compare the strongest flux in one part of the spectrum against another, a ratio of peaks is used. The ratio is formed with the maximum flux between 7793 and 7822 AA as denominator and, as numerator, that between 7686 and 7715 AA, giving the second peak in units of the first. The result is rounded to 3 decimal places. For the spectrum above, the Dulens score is 0.992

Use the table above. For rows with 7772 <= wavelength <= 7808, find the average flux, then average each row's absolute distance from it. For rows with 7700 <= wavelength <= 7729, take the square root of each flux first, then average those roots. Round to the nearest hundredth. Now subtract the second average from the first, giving -4.17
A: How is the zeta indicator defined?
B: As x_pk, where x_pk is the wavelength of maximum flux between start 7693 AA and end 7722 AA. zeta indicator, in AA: 7695.14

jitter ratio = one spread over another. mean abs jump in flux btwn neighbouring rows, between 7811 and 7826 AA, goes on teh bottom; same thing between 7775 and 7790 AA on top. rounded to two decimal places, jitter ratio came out 0.48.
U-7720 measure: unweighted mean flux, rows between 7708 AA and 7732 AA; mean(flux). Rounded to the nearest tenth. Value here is 19.0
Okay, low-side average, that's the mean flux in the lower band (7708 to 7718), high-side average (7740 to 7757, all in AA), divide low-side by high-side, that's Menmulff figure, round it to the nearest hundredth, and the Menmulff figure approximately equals 0.97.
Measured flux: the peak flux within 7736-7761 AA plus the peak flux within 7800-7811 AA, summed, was 38.6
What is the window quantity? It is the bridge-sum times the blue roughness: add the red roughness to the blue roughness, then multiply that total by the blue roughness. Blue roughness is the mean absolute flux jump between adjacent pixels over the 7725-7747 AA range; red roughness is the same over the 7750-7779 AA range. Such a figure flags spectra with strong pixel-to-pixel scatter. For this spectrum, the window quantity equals 0.096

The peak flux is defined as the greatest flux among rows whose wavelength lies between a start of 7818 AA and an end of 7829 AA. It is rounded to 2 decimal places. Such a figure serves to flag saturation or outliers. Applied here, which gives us 19.58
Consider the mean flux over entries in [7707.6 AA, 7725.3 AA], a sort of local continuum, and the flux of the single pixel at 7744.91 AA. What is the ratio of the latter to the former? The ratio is 1.01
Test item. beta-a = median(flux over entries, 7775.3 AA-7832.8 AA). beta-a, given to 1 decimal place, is 19.0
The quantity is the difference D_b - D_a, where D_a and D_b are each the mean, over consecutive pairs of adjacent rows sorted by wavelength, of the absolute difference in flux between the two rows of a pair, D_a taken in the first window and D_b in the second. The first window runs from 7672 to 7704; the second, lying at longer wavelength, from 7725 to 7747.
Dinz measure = 0.11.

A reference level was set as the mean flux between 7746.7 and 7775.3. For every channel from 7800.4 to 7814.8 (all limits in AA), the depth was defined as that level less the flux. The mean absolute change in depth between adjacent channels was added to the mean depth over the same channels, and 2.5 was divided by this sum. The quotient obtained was 3.0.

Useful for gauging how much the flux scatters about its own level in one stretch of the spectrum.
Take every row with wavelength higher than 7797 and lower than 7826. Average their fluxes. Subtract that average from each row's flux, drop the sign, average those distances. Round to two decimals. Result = 0.31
